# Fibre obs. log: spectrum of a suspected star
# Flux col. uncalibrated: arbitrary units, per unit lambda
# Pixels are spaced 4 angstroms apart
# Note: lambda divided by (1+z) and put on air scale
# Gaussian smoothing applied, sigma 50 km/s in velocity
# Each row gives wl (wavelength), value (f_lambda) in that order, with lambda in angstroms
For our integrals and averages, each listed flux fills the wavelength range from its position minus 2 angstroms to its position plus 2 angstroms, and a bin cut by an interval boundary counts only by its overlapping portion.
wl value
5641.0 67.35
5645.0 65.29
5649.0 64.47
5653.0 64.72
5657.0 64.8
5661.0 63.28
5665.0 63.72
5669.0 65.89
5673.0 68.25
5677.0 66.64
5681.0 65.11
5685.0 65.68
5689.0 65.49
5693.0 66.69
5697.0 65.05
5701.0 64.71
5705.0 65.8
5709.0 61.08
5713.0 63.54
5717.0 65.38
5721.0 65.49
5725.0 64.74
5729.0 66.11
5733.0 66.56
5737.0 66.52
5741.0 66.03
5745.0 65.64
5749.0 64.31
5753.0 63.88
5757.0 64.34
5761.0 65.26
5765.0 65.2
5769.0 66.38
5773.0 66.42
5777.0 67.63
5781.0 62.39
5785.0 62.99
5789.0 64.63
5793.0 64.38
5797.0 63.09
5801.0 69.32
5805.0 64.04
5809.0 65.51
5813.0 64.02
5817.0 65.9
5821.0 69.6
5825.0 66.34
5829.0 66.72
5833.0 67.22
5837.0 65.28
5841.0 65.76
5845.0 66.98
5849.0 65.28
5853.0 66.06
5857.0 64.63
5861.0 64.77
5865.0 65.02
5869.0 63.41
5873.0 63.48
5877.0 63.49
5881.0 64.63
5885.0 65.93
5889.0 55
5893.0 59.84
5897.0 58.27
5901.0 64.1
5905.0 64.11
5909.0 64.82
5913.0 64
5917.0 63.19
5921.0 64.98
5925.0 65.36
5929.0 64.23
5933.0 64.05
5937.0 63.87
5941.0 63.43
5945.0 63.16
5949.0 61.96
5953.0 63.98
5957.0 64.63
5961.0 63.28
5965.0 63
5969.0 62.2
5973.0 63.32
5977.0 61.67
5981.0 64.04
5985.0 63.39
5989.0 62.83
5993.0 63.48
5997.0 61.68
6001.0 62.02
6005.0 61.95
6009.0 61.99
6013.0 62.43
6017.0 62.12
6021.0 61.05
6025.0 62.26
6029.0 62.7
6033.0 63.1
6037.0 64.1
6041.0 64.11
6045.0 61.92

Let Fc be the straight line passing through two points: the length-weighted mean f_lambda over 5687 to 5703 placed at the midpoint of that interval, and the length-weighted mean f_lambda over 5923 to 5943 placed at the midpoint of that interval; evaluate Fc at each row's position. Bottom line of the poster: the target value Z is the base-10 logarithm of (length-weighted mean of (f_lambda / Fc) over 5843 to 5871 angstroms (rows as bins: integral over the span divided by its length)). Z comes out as 0.004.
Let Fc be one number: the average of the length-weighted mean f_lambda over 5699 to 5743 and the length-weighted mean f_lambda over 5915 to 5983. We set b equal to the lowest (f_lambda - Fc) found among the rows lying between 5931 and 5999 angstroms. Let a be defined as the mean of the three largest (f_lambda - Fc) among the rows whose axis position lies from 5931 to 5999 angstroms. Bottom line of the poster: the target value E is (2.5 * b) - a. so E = -6.5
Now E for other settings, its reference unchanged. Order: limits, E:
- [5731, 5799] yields -7.4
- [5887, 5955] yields -24.0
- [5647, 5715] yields -11.0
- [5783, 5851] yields -7.7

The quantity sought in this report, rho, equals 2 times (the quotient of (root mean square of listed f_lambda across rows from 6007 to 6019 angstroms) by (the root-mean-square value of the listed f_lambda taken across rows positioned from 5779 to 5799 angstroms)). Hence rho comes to 1.96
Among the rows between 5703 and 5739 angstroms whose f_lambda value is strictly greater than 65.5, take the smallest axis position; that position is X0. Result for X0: 5705.0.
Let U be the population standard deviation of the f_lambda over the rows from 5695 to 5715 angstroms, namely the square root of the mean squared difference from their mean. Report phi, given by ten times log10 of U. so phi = 2.2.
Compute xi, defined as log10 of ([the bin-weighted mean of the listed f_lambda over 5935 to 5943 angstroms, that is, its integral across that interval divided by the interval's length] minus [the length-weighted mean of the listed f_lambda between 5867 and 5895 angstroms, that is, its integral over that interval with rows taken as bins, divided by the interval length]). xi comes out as 0.1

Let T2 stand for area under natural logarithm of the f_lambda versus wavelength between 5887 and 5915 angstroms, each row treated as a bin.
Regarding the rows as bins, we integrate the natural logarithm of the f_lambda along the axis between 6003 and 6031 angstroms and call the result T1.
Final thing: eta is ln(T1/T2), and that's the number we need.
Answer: 0.003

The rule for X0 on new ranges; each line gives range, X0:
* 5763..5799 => 5769.0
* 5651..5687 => 5669.0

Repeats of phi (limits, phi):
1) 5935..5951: -1.5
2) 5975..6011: -0.8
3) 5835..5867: -1.4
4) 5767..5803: 3.4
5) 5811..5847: 1.6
